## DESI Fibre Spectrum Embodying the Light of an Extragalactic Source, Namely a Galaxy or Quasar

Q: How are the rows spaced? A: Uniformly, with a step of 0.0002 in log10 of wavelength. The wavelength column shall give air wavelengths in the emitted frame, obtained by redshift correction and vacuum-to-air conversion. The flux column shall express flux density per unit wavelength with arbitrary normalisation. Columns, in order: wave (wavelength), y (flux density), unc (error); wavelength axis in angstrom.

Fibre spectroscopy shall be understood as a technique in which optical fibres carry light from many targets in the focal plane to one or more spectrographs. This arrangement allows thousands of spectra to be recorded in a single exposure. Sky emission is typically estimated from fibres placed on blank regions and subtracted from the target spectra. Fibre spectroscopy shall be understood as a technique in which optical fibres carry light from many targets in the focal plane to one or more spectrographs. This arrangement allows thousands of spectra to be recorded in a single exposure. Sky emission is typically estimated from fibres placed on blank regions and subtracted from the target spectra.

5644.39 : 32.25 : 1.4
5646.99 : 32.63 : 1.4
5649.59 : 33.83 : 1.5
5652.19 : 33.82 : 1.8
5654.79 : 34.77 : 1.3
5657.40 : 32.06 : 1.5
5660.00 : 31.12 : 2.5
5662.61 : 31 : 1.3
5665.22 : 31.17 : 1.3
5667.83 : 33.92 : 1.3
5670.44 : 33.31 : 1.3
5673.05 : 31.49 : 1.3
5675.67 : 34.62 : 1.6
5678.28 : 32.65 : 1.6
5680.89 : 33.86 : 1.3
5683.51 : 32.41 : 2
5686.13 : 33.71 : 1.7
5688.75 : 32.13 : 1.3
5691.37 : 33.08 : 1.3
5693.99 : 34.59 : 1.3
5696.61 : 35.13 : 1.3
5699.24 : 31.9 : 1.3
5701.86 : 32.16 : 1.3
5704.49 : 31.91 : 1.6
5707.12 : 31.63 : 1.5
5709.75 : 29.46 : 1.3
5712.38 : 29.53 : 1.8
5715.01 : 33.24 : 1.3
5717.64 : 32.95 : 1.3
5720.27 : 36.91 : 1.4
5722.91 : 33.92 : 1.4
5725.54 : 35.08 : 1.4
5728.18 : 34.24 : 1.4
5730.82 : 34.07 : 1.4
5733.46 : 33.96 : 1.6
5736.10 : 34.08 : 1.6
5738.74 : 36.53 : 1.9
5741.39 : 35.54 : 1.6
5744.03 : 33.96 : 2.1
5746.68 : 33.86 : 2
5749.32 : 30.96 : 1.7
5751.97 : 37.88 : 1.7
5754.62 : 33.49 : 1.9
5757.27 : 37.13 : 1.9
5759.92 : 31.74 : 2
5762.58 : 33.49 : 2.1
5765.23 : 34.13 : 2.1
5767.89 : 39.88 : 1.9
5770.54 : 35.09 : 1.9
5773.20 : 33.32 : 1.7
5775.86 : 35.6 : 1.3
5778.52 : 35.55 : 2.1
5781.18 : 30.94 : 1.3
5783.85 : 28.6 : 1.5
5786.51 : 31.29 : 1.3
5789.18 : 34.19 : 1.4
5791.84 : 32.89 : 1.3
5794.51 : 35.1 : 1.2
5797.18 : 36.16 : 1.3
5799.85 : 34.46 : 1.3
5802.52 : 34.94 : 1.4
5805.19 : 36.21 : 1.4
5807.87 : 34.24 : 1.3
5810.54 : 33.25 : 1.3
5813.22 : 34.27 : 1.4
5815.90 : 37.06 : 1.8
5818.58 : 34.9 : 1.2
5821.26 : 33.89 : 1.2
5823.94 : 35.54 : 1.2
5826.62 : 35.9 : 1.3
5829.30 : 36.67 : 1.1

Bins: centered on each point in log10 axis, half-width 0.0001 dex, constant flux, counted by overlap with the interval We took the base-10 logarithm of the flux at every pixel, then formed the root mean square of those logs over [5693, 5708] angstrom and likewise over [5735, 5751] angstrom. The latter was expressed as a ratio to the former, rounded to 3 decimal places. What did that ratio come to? 1.011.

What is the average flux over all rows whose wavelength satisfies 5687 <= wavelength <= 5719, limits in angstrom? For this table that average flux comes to 32.3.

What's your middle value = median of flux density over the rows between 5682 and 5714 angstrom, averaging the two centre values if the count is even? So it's 32.1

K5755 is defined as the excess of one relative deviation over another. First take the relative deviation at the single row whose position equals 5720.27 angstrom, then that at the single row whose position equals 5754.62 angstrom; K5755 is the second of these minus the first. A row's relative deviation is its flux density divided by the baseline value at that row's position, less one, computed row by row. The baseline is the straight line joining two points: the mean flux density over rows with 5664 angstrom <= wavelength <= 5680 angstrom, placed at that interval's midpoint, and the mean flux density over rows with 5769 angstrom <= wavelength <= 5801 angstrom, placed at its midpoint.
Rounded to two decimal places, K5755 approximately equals -0.11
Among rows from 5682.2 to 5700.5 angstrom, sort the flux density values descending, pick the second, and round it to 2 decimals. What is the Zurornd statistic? 34.59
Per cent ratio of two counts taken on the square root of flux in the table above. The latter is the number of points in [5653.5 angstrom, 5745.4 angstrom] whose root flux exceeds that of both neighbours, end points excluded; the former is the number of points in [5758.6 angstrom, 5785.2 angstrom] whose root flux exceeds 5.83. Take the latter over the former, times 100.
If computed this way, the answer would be 200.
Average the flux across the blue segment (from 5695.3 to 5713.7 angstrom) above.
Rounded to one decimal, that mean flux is 31.7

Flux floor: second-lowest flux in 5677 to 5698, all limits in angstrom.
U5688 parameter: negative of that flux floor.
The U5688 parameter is -32.4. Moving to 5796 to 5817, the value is -34.2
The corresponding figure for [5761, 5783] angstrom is -33.3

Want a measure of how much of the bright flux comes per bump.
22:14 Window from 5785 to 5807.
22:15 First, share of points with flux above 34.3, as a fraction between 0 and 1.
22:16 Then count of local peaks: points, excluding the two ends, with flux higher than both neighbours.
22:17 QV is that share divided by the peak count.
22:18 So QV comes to 0.31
